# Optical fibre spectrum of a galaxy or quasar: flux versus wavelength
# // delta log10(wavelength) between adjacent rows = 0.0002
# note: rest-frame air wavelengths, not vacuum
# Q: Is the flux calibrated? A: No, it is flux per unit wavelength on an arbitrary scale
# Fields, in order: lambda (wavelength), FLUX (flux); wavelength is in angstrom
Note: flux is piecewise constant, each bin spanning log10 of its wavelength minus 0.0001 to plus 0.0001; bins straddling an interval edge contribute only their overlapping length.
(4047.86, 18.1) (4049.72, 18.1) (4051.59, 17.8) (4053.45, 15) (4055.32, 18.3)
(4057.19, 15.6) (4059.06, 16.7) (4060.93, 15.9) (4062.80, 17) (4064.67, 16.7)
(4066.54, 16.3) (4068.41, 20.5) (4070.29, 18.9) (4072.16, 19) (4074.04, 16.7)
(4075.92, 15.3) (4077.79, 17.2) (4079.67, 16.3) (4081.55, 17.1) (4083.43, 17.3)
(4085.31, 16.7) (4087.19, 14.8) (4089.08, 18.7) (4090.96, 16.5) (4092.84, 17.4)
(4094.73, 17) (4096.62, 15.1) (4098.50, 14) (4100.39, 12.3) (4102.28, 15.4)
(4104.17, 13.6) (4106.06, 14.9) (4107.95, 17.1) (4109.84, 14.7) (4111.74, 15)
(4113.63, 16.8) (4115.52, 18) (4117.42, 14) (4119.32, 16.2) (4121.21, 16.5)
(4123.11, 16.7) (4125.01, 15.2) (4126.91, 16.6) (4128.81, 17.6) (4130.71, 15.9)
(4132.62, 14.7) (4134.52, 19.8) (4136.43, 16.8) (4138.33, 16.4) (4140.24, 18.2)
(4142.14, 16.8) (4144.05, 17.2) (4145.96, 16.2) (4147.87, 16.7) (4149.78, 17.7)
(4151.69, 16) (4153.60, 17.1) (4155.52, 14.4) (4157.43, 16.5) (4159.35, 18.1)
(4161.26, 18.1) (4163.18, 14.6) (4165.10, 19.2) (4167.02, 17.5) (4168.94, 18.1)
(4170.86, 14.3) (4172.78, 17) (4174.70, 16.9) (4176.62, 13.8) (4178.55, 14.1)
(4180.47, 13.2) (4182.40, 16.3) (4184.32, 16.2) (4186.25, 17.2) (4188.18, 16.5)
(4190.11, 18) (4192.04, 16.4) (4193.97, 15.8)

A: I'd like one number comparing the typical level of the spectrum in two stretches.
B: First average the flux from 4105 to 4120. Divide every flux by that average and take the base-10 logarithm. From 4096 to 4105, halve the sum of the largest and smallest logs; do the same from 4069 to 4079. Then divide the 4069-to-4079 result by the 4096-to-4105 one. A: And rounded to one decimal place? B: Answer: -0.5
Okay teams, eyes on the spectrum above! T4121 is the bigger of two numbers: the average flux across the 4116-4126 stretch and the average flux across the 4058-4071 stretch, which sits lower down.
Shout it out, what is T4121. 17.4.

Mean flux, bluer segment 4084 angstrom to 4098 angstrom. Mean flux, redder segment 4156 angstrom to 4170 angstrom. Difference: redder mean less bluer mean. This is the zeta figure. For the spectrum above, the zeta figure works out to 0.8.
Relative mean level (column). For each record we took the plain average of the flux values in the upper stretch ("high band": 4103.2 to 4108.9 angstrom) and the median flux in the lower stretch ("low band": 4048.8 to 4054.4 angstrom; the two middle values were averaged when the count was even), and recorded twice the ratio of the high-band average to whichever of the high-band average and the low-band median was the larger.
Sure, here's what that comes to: 1.71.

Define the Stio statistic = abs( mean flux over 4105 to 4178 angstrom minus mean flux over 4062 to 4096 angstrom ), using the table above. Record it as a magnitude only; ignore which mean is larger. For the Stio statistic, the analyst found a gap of 0.68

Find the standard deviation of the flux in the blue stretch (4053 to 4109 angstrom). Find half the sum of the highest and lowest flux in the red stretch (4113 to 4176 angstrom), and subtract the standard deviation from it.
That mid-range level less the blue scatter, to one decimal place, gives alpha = 15.2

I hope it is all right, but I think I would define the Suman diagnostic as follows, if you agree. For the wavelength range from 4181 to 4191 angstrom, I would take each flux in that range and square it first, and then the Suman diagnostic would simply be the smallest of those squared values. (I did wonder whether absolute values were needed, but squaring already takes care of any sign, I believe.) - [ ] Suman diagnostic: 262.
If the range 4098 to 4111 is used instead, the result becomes 151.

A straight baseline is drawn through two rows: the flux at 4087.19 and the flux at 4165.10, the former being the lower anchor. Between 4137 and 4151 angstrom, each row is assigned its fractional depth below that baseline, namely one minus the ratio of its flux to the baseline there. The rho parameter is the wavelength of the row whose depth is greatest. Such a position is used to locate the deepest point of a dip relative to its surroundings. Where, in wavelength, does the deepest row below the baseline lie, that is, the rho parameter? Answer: 4145.96 angstrom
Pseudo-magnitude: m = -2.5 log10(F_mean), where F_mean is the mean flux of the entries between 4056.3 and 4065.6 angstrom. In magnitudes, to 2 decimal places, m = -3.04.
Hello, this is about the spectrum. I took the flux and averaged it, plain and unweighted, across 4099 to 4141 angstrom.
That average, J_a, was 16.0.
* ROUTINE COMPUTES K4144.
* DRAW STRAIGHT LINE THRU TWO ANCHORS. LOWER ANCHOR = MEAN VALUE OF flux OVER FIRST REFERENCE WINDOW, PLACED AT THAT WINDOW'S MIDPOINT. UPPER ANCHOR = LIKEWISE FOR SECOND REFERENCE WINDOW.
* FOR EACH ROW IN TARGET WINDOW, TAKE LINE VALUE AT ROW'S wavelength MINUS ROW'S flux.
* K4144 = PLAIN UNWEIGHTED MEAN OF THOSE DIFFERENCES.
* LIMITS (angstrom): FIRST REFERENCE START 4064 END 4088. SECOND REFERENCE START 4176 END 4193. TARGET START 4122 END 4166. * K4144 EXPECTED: -0.5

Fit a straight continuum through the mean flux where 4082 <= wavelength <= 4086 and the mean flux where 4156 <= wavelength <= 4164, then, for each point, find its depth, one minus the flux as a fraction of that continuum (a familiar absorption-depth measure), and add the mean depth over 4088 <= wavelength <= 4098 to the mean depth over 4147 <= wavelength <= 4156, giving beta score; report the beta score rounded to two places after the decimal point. 0.03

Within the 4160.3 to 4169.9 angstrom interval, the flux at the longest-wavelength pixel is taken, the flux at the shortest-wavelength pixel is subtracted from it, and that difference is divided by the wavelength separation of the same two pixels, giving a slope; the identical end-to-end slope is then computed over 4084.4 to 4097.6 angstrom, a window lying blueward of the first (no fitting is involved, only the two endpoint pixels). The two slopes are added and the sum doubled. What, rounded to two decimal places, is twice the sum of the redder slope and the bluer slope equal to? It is -0.28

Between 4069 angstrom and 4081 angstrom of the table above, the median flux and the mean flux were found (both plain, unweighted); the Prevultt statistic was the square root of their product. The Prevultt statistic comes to 17.1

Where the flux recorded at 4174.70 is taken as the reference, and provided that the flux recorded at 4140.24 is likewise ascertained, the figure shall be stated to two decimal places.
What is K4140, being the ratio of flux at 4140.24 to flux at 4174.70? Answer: 1.08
